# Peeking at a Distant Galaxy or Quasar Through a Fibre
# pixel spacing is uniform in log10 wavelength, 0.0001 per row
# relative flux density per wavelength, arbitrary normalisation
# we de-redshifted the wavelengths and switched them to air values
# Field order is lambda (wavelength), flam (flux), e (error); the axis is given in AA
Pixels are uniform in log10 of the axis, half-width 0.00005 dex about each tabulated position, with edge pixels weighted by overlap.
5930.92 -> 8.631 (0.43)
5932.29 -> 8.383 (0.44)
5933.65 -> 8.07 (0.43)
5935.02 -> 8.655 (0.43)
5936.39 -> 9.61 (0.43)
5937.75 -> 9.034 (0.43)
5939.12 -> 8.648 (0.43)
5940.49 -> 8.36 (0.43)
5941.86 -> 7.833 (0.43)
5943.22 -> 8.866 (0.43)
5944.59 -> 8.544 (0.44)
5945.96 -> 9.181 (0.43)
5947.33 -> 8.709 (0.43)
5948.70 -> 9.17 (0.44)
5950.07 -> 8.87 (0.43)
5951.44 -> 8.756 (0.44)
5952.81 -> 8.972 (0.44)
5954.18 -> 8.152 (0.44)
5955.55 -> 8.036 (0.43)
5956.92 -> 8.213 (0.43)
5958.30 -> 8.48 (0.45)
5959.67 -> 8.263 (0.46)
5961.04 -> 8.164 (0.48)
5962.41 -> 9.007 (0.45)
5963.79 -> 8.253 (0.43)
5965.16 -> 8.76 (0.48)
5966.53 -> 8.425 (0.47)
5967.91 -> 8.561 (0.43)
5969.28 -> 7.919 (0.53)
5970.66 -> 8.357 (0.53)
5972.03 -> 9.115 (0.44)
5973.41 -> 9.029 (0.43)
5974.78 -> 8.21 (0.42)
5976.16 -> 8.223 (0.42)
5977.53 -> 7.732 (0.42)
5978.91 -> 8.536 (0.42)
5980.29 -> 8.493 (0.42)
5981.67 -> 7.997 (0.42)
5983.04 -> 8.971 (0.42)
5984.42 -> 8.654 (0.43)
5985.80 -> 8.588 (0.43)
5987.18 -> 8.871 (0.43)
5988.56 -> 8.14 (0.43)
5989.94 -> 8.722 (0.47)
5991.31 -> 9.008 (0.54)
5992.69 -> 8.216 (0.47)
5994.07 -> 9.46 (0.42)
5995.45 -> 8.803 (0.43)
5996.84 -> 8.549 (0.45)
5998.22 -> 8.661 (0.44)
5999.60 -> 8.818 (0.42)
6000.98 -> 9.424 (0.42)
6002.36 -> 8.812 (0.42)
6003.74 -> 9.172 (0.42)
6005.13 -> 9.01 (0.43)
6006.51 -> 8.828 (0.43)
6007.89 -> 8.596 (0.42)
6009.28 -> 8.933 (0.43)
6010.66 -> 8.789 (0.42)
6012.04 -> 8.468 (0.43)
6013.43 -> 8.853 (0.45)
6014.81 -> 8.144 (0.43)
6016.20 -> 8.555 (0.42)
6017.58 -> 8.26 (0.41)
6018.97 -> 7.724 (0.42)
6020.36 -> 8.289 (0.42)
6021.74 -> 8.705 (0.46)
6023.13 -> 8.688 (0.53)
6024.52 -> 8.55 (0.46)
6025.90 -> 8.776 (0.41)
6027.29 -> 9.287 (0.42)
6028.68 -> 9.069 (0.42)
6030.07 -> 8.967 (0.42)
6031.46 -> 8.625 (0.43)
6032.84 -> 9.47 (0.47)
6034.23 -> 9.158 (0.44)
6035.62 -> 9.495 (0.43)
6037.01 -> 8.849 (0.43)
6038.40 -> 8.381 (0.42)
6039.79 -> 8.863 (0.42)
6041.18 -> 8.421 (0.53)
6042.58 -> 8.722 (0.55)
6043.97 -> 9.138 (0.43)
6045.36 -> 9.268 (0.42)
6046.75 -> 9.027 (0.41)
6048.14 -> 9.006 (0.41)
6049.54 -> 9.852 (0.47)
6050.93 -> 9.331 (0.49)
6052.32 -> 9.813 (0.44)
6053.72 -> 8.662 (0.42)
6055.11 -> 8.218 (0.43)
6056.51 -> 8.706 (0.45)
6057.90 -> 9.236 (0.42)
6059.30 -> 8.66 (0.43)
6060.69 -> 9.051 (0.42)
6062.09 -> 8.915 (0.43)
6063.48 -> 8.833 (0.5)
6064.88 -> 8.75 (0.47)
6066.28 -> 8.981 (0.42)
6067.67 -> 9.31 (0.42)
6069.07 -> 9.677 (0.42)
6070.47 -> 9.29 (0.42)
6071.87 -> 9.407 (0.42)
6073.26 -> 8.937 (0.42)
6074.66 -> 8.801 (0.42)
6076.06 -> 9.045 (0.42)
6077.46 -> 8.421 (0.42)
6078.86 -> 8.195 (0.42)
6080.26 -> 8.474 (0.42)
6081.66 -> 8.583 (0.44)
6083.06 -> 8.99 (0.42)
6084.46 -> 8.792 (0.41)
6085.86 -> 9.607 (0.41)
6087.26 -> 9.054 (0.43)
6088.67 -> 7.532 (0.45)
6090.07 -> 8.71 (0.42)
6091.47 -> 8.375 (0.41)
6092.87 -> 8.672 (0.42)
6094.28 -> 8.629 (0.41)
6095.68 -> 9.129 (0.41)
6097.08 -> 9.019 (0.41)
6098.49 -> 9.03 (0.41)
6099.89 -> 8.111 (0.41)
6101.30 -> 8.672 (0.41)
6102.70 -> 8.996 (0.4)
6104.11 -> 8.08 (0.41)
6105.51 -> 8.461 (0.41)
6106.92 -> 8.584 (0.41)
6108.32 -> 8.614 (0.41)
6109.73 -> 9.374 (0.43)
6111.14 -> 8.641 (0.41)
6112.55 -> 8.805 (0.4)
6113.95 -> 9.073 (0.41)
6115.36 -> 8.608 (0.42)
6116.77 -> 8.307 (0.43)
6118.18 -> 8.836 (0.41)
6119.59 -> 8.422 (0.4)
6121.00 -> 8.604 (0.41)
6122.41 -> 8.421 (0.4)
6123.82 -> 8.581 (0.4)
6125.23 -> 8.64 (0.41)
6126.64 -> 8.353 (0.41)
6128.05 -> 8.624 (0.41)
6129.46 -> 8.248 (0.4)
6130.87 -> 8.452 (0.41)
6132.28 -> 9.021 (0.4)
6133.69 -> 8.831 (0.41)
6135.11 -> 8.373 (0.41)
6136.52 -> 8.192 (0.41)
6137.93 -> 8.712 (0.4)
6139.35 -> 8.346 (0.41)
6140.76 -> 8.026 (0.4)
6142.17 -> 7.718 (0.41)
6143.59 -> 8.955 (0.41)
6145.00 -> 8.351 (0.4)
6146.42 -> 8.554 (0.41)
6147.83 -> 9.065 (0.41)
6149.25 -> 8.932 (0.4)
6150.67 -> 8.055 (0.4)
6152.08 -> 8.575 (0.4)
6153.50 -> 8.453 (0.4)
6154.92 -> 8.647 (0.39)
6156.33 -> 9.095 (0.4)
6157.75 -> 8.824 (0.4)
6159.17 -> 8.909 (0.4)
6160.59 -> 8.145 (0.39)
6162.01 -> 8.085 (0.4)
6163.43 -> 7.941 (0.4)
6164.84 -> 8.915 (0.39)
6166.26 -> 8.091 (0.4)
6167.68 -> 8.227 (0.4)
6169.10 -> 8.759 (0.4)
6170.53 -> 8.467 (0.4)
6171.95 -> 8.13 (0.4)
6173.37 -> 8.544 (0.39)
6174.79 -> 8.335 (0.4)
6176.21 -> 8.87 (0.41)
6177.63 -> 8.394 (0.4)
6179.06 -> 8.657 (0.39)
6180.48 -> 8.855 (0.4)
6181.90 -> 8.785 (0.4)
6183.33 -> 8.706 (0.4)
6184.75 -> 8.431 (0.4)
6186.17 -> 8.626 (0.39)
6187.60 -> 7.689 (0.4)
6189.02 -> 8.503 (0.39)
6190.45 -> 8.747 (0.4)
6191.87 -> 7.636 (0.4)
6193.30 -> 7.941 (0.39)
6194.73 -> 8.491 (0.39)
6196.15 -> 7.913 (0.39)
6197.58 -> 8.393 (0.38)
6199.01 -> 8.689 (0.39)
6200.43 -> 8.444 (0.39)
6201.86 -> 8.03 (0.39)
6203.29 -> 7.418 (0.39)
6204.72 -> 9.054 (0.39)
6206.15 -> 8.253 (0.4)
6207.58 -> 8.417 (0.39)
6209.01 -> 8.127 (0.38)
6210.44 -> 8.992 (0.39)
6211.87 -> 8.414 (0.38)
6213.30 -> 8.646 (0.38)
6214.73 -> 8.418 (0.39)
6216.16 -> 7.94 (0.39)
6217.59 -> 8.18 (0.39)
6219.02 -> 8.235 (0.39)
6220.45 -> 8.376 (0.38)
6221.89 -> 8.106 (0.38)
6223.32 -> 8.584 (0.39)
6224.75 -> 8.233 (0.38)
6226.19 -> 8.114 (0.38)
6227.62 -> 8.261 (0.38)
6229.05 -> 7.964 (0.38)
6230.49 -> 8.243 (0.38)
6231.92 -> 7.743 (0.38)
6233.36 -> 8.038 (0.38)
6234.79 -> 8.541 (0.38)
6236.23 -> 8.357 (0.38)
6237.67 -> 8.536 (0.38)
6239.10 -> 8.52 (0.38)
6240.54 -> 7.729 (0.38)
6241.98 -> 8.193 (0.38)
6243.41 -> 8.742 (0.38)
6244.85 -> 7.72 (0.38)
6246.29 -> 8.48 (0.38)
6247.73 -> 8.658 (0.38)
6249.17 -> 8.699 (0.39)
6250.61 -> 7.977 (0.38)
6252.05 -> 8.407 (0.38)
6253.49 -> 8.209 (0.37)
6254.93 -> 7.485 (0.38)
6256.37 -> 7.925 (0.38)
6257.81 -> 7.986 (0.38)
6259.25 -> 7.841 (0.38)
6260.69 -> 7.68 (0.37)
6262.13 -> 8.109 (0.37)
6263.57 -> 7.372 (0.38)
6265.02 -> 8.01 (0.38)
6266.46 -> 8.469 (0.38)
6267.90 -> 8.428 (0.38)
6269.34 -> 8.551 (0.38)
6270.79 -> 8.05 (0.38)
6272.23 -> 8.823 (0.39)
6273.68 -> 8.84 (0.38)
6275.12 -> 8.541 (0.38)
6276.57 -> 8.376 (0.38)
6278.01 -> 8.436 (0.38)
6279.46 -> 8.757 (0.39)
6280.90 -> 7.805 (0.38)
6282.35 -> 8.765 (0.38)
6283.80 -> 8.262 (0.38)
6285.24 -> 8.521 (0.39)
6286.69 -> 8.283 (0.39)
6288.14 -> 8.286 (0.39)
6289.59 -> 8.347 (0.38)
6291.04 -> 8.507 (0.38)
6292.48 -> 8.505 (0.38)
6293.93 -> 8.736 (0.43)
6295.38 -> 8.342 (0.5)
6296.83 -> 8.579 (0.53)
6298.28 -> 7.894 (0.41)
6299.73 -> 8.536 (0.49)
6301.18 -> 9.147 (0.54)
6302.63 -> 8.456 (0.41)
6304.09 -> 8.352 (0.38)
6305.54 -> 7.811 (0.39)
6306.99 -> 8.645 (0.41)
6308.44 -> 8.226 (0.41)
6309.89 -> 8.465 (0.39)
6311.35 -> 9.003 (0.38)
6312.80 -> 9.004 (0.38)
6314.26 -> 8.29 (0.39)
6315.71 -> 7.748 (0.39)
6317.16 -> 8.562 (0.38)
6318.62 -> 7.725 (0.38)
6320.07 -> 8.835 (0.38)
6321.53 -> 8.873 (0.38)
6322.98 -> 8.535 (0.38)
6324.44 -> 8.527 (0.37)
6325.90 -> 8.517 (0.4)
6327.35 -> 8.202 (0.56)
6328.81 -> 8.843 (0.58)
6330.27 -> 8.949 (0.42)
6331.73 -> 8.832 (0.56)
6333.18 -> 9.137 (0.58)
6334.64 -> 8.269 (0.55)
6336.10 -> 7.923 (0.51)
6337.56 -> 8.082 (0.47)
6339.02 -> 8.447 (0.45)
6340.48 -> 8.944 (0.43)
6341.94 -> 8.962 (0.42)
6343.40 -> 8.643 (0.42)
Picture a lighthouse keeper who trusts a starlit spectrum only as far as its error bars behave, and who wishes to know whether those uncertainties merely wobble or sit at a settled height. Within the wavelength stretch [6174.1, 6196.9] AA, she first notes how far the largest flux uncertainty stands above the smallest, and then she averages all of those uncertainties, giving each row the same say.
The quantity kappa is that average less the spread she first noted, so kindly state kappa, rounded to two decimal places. 0.38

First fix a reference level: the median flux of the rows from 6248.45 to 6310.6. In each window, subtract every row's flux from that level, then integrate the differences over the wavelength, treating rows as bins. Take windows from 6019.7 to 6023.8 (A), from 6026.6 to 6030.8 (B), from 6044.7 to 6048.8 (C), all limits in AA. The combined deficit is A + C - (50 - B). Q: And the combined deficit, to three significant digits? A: -56.8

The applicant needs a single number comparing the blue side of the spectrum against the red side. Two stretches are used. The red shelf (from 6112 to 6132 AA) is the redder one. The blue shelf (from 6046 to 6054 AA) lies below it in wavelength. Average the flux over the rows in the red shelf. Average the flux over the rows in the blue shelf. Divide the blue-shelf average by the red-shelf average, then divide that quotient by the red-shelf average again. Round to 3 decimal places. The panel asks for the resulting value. 0.126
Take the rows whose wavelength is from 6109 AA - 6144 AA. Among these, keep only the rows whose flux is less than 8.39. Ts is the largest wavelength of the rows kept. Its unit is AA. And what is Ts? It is 6142.17 AA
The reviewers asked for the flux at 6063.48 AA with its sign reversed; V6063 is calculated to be -8.8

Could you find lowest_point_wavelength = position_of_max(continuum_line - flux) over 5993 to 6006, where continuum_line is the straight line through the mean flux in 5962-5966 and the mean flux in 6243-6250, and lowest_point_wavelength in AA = 5996.84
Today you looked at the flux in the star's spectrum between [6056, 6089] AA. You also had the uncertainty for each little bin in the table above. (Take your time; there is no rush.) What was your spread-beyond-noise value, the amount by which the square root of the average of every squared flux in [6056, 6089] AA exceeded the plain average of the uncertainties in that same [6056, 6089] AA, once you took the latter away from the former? 8.47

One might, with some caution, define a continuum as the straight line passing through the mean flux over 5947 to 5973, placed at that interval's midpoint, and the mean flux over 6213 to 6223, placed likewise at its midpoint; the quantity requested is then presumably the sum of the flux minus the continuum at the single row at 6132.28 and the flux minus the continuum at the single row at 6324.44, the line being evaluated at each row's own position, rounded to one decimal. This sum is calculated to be 1.0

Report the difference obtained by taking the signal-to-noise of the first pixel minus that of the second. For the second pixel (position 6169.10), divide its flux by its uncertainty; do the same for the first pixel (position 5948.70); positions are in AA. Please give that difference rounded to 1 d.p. -1.1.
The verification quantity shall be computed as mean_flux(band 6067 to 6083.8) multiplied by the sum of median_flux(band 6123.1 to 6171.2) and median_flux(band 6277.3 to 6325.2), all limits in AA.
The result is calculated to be 152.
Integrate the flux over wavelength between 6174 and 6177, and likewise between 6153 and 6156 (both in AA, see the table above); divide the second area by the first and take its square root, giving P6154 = 1.00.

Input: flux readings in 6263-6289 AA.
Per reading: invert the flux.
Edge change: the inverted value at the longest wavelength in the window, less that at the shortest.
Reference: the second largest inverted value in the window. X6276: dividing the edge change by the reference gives -0.12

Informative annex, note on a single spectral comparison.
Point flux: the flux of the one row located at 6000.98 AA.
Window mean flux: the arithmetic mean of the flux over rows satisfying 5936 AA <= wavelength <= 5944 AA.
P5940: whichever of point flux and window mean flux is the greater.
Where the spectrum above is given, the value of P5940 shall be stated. 9.4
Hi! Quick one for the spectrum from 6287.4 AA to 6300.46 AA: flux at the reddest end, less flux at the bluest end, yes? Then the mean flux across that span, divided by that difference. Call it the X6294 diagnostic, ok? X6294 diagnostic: 34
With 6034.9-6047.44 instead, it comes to -19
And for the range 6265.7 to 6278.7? -258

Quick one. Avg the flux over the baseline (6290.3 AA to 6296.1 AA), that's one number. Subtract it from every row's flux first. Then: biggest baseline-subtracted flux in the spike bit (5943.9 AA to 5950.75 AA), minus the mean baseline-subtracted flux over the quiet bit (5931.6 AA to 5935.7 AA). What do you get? 0.81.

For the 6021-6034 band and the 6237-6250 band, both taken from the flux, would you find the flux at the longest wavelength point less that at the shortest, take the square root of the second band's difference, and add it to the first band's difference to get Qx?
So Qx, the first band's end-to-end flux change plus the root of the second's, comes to 1.2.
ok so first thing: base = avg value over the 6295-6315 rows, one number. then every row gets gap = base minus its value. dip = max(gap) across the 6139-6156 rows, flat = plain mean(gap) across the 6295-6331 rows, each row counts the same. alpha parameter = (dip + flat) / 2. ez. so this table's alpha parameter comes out 0.38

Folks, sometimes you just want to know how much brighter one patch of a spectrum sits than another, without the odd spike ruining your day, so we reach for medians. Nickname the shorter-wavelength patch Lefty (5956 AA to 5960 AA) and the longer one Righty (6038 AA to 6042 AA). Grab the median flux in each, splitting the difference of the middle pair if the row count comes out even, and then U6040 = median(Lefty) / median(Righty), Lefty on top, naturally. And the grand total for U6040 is 0.98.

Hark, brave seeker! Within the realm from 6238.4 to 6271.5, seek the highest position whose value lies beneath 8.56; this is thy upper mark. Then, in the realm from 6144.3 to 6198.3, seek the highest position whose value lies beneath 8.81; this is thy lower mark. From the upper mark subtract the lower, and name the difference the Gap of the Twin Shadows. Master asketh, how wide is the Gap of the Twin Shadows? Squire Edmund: 73.2 AA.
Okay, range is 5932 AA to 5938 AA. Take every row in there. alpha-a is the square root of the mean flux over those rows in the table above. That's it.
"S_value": 2.96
